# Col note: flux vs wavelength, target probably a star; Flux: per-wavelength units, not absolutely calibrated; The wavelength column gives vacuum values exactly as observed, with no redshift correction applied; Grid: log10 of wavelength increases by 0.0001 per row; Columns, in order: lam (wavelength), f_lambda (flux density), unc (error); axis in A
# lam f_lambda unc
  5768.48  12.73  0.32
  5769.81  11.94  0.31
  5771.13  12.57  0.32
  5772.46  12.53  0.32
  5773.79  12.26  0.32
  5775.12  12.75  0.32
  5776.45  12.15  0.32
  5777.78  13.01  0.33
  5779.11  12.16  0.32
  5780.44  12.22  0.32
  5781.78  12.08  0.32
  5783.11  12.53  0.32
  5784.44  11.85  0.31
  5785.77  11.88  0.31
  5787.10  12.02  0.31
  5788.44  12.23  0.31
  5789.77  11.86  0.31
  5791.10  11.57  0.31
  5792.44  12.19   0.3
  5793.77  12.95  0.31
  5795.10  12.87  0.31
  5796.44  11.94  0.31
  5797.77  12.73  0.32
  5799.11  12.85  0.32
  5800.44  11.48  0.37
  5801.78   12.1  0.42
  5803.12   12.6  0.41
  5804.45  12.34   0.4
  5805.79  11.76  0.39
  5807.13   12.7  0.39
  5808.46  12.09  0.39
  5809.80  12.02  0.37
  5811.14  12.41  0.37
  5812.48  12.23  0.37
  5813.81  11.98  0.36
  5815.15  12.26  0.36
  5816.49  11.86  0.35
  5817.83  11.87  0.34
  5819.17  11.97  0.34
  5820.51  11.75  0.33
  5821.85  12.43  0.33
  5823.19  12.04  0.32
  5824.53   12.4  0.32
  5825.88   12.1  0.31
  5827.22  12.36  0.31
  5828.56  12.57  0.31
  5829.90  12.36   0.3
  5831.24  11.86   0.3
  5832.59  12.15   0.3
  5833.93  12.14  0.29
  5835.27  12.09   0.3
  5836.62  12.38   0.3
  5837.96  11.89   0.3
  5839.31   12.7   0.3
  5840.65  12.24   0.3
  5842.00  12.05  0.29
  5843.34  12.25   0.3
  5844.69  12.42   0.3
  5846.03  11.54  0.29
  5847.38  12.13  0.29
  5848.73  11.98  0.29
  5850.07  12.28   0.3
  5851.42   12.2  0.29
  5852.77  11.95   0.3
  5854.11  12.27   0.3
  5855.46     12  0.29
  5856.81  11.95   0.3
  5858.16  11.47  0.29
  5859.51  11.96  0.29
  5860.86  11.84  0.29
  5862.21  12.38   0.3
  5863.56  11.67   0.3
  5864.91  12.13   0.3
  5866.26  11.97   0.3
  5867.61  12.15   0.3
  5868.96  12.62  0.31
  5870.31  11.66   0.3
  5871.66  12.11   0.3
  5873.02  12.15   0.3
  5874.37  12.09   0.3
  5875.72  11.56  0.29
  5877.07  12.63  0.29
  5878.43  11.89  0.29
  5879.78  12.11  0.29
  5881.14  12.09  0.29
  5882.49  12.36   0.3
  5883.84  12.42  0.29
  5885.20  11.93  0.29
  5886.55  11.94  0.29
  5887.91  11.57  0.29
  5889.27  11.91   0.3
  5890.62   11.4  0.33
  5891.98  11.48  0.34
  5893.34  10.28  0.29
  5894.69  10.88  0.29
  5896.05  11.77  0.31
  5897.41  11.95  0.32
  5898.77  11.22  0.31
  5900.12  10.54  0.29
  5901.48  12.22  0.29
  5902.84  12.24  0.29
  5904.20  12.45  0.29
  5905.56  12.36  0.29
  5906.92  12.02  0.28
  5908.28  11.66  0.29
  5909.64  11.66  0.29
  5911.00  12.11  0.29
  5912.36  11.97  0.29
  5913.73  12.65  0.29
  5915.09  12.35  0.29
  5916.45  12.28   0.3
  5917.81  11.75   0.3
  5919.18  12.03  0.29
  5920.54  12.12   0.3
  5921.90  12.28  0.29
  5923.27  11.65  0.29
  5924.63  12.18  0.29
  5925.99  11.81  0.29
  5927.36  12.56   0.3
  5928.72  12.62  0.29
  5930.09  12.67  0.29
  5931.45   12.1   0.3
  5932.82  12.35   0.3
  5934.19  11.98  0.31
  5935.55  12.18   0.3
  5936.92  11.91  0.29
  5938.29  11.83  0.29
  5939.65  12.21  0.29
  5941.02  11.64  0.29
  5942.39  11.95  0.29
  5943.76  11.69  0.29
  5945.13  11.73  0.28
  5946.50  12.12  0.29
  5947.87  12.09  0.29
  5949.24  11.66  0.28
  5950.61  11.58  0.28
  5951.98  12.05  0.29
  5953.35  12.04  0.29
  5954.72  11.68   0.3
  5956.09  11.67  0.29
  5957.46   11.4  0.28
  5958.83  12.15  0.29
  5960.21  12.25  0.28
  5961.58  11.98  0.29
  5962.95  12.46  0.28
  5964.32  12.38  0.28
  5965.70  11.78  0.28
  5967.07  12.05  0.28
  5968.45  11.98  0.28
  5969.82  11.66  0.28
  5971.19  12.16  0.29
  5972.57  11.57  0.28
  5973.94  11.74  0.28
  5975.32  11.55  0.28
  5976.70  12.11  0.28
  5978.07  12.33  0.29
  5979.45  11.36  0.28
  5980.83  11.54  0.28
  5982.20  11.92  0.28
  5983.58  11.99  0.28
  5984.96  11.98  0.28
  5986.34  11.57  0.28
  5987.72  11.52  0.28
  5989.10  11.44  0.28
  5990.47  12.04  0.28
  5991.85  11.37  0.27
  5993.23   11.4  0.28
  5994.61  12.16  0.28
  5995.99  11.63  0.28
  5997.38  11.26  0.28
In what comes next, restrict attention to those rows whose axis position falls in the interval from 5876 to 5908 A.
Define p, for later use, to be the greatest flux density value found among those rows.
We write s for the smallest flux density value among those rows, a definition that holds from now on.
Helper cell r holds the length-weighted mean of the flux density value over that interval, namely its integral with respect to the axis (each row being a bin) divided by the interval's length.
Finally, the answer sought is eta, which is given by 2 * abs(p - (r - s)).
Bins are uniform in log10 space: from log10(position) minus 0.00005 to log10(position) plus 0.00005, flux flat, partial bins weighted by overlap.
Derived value 22.21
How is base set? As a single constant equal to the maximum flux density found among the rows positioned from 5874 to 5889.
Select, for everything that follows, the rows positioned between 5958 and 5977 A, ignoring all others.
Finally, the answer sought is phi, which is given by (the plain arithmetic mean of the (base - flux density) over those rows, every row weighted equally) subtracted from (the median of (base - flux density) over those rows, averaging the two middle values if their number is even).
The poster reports -0.028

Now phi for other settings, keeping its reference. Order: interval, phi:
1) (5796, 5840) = 0.054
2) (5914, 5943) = -0.003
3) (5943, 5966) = -0.056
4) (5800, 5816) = -0.001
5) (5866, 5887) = 0.005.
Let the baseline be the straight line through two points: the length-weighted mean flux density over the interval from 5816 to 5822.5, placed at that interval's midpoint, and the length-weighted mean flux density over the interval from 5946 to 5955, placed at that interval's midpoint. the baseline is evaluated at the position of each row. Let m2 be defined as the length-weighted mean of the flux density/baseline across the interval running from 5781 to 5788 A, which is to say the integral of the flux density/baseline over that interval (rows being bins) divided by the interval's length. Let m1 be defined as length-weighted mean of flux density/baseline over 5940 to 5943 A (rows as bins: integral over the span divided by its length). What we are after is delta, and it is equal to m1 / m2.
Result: 0.99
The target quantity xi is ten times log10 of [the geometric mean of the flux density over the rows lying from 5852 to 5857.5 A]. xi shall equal 10.8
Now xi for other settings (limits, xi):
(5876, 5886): 10.9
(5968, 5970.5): 10.7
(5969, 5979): 10.7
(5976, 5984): 10.7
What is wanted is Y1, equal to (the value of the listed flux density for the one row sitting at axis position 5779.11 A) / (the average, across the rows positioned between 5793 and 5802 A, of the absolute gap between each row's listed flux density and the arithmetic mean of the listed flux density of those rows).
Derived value 25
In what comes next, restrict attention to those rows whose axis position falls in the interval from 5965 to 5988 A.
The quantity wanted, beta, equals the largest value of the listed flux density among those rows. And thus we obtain 12.33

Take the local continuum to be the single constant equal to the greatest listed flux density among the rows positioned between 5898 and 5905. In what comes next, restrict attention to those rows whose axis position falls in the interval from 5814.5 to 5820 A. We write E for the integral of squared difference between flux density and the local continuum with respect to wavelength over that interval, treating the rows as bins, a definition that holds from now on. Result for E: 1.35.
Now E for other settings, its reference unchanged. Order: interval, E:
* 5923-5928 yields 1.28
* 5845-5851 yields 1.61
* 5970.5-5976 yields 2.99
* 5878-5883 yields 0.69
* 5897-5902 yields 7.35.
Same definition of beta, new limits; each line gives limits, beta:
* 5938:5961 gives 12.25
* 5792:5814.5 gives 12.95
